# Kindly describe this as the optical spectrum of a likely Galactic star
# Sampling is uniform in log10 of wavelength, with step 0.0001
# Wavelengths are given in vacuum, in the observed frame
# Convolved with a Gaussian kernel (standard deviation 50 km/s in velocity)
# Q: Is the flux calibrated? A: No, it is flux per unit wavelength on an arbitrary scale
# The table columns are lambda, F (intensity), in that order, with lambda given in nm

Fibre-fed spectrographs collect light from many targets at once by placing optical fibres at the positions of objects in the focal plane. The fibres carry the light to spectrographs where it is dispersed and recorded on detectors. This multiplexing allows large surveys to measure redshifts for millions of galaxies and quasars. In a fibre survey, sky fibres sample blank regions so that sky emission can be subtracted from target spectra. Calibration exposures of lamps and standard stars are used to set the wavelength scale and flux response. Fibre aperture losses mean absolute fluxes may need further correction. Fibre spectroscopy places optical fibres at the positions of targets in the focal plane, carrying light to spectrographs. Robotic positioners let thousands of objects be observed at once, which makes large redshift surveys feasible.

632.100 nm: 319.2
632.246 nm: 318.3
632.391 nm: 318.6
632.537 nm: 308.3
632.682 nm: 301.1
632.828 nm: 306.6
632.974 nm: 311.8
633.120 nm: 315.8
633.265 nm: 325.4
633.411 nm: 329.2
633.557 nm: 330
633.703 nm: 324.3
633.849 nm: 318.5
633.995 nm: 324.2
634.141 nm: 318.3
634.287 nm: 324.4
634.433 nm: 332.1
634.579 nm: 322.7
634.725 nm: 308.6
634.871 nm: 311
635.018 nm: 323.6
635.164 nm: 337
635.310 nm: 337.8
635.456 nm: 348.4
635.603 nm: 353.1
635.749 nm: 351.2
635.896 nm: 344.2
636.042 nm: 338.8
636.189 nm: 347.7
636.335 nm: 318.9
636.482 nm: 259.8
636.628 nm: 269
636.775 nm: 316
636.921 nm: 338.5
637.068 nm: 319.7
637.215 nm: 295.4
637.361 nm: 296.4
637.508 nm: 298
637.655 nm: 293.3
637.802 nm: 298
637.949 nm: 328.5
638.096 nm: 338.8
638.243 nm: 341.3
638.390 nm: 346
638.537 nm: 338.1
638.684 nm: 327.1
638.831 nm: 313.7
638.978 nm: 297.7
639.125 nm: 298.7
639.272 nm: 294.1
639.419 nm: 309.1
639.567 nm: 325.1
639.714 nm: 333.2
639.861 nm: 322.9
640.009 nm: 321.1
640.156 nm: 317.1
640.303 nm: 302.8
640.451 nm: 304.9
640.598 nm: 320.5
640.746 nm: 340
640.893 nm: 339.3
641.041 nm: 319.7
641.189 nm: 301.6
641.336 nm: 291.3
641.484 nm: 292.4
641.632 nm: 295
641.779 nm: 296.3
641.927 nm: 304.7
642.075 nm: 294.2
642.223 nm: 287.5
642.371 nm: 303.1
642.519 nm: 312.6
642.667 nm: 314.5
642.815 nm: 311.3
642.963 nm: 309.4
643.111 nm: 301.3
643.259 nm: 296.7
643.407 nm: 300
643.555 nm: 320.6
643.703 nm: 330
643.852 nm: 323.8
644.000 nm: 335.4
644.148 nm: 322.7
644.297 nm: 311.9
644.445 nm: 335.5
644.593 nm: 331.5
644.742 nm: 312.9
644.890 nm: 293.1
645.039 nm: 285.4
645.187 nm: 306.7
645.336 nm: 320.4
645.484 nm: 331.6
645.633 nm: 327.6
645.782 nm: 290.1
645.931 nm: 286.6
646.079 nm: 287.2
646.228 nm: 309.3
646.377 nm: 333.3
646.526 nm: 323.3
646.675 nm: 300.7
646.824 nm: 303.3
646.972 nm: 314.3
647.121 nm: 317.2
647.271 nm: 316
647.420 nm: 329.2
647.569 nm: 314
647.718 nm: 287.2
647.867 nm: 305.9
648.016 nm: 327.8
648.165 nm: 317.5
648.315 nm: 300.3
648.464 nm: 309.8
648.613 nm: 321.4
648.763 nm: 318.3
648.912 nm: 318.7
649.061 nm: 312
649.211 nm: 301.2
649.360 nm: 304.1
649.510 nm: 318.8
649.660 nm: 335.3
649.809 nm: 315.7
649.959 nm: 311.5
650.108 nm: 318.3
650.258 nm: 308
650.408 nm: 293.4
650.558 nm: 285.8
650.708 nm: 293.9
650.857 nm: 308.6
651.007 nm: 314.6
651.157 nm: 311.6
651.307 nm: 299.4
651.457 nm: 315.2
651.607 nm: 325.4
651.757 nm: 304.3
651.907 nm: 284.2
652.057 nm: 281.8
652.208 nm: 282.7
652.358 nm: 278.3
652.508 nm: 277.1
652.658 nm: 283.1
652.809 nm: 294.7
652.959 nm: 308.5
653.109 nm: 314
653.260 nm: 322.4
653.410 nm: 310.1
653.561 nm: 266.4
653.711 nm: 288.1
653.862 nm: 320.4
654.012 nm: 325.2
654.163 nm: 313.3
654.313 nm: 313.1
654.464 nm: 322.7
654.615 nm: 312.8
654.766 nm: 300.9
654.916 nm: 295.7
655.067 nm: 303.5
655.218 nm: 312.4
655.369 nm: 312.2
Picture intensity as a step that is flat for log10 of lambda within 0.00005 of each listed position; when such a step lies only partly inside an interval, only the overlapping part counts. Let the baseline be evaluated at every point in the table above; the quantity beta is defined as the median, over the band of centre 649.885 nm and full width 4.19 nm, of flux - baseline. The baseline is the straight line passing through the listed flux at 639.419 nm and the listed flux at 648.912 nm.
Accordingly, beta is -8.4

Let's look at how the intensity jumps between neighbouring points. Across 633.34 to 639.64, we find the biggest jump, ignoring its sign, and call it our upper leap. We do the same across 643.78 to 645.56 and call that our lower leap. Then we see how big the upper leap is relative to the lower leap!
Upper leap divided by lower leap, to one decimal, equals 2.5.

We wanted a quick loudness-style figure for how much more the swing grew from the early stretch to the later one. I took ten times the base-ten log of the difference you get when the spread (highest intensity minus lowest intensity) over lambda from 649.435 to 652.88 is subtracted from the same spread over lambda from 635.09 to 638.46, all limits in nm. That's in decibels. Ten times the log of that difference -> 15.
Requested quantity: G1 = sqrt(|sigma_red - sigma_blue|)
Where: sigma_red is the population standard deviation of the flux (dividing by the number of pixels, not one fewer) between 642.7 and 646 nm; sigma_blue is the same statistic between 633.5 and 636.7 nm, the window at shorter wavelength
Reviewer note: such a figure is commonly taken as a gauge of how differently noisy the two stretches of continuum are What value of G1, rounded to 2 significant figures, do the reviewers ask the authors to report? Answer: 2.6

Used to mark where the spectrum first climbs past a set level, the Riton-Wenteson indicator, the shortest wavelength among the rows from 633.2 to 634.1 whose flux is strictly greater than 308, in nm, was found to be 633.265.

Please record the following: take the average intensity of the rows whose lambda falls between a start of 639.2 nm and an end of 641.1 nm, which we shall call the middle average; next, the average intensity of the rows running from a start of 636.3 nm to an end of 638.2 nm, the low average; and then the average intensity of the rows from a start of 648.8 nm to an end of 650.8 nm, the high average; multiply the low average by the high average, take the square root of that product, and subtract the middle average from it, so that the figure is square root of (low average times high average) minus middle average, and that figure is -12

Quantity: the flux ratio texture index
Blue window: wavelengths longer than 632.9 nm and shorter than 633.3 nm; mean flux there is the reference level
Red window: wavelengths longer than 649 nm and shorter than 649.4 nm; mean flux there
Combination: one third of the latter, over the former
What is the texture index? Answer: 0.321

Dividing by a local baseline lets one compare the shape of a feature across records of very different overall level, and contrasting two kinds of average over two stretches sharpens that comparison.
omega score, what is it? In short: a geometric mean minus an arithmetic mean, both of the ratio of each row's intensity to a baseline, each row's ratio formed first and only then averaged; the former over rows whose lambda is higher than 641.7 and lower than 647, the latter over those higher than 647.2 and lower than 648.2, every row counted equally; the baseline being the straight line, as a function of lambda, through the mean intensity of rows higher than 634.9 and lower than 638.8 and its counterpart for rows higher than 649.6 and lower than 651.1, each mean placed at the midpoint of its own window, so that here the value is -0.025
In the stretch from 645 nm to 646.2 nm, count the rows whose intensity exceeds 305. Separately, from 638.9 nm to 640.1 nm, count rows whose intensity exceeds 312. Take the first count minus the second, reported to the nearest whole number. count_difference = 0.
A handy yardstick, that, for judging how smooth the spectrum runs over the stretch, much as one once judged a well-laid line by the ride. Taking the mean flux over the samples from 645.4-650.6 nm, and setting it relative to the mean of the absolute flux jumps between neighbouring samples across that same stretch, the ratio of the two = 26.2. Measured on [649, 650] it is 27.4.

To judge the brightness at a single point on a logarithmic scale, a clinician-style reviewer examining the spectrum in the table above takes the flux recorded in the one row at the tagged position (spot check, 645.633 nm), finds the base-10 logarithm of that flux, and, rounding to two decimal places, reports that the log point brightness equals 2.52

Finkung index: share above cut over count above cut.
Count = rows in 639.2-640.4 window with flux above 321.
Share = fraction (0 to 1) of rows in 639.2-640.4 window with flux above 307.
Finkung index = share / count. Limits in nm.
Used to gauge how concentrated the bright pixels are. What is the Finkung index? 0.19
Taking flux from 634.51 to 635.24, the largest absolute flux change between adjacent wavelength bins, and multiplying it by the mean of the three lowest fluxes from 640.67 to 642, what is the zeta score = 4130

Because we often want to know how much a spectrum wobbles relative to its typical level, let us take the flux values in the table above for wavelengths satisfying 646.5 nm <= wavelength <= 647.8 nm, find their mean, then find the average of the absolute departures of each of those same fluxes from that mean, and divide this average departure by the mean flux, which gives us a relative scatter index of 0.031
